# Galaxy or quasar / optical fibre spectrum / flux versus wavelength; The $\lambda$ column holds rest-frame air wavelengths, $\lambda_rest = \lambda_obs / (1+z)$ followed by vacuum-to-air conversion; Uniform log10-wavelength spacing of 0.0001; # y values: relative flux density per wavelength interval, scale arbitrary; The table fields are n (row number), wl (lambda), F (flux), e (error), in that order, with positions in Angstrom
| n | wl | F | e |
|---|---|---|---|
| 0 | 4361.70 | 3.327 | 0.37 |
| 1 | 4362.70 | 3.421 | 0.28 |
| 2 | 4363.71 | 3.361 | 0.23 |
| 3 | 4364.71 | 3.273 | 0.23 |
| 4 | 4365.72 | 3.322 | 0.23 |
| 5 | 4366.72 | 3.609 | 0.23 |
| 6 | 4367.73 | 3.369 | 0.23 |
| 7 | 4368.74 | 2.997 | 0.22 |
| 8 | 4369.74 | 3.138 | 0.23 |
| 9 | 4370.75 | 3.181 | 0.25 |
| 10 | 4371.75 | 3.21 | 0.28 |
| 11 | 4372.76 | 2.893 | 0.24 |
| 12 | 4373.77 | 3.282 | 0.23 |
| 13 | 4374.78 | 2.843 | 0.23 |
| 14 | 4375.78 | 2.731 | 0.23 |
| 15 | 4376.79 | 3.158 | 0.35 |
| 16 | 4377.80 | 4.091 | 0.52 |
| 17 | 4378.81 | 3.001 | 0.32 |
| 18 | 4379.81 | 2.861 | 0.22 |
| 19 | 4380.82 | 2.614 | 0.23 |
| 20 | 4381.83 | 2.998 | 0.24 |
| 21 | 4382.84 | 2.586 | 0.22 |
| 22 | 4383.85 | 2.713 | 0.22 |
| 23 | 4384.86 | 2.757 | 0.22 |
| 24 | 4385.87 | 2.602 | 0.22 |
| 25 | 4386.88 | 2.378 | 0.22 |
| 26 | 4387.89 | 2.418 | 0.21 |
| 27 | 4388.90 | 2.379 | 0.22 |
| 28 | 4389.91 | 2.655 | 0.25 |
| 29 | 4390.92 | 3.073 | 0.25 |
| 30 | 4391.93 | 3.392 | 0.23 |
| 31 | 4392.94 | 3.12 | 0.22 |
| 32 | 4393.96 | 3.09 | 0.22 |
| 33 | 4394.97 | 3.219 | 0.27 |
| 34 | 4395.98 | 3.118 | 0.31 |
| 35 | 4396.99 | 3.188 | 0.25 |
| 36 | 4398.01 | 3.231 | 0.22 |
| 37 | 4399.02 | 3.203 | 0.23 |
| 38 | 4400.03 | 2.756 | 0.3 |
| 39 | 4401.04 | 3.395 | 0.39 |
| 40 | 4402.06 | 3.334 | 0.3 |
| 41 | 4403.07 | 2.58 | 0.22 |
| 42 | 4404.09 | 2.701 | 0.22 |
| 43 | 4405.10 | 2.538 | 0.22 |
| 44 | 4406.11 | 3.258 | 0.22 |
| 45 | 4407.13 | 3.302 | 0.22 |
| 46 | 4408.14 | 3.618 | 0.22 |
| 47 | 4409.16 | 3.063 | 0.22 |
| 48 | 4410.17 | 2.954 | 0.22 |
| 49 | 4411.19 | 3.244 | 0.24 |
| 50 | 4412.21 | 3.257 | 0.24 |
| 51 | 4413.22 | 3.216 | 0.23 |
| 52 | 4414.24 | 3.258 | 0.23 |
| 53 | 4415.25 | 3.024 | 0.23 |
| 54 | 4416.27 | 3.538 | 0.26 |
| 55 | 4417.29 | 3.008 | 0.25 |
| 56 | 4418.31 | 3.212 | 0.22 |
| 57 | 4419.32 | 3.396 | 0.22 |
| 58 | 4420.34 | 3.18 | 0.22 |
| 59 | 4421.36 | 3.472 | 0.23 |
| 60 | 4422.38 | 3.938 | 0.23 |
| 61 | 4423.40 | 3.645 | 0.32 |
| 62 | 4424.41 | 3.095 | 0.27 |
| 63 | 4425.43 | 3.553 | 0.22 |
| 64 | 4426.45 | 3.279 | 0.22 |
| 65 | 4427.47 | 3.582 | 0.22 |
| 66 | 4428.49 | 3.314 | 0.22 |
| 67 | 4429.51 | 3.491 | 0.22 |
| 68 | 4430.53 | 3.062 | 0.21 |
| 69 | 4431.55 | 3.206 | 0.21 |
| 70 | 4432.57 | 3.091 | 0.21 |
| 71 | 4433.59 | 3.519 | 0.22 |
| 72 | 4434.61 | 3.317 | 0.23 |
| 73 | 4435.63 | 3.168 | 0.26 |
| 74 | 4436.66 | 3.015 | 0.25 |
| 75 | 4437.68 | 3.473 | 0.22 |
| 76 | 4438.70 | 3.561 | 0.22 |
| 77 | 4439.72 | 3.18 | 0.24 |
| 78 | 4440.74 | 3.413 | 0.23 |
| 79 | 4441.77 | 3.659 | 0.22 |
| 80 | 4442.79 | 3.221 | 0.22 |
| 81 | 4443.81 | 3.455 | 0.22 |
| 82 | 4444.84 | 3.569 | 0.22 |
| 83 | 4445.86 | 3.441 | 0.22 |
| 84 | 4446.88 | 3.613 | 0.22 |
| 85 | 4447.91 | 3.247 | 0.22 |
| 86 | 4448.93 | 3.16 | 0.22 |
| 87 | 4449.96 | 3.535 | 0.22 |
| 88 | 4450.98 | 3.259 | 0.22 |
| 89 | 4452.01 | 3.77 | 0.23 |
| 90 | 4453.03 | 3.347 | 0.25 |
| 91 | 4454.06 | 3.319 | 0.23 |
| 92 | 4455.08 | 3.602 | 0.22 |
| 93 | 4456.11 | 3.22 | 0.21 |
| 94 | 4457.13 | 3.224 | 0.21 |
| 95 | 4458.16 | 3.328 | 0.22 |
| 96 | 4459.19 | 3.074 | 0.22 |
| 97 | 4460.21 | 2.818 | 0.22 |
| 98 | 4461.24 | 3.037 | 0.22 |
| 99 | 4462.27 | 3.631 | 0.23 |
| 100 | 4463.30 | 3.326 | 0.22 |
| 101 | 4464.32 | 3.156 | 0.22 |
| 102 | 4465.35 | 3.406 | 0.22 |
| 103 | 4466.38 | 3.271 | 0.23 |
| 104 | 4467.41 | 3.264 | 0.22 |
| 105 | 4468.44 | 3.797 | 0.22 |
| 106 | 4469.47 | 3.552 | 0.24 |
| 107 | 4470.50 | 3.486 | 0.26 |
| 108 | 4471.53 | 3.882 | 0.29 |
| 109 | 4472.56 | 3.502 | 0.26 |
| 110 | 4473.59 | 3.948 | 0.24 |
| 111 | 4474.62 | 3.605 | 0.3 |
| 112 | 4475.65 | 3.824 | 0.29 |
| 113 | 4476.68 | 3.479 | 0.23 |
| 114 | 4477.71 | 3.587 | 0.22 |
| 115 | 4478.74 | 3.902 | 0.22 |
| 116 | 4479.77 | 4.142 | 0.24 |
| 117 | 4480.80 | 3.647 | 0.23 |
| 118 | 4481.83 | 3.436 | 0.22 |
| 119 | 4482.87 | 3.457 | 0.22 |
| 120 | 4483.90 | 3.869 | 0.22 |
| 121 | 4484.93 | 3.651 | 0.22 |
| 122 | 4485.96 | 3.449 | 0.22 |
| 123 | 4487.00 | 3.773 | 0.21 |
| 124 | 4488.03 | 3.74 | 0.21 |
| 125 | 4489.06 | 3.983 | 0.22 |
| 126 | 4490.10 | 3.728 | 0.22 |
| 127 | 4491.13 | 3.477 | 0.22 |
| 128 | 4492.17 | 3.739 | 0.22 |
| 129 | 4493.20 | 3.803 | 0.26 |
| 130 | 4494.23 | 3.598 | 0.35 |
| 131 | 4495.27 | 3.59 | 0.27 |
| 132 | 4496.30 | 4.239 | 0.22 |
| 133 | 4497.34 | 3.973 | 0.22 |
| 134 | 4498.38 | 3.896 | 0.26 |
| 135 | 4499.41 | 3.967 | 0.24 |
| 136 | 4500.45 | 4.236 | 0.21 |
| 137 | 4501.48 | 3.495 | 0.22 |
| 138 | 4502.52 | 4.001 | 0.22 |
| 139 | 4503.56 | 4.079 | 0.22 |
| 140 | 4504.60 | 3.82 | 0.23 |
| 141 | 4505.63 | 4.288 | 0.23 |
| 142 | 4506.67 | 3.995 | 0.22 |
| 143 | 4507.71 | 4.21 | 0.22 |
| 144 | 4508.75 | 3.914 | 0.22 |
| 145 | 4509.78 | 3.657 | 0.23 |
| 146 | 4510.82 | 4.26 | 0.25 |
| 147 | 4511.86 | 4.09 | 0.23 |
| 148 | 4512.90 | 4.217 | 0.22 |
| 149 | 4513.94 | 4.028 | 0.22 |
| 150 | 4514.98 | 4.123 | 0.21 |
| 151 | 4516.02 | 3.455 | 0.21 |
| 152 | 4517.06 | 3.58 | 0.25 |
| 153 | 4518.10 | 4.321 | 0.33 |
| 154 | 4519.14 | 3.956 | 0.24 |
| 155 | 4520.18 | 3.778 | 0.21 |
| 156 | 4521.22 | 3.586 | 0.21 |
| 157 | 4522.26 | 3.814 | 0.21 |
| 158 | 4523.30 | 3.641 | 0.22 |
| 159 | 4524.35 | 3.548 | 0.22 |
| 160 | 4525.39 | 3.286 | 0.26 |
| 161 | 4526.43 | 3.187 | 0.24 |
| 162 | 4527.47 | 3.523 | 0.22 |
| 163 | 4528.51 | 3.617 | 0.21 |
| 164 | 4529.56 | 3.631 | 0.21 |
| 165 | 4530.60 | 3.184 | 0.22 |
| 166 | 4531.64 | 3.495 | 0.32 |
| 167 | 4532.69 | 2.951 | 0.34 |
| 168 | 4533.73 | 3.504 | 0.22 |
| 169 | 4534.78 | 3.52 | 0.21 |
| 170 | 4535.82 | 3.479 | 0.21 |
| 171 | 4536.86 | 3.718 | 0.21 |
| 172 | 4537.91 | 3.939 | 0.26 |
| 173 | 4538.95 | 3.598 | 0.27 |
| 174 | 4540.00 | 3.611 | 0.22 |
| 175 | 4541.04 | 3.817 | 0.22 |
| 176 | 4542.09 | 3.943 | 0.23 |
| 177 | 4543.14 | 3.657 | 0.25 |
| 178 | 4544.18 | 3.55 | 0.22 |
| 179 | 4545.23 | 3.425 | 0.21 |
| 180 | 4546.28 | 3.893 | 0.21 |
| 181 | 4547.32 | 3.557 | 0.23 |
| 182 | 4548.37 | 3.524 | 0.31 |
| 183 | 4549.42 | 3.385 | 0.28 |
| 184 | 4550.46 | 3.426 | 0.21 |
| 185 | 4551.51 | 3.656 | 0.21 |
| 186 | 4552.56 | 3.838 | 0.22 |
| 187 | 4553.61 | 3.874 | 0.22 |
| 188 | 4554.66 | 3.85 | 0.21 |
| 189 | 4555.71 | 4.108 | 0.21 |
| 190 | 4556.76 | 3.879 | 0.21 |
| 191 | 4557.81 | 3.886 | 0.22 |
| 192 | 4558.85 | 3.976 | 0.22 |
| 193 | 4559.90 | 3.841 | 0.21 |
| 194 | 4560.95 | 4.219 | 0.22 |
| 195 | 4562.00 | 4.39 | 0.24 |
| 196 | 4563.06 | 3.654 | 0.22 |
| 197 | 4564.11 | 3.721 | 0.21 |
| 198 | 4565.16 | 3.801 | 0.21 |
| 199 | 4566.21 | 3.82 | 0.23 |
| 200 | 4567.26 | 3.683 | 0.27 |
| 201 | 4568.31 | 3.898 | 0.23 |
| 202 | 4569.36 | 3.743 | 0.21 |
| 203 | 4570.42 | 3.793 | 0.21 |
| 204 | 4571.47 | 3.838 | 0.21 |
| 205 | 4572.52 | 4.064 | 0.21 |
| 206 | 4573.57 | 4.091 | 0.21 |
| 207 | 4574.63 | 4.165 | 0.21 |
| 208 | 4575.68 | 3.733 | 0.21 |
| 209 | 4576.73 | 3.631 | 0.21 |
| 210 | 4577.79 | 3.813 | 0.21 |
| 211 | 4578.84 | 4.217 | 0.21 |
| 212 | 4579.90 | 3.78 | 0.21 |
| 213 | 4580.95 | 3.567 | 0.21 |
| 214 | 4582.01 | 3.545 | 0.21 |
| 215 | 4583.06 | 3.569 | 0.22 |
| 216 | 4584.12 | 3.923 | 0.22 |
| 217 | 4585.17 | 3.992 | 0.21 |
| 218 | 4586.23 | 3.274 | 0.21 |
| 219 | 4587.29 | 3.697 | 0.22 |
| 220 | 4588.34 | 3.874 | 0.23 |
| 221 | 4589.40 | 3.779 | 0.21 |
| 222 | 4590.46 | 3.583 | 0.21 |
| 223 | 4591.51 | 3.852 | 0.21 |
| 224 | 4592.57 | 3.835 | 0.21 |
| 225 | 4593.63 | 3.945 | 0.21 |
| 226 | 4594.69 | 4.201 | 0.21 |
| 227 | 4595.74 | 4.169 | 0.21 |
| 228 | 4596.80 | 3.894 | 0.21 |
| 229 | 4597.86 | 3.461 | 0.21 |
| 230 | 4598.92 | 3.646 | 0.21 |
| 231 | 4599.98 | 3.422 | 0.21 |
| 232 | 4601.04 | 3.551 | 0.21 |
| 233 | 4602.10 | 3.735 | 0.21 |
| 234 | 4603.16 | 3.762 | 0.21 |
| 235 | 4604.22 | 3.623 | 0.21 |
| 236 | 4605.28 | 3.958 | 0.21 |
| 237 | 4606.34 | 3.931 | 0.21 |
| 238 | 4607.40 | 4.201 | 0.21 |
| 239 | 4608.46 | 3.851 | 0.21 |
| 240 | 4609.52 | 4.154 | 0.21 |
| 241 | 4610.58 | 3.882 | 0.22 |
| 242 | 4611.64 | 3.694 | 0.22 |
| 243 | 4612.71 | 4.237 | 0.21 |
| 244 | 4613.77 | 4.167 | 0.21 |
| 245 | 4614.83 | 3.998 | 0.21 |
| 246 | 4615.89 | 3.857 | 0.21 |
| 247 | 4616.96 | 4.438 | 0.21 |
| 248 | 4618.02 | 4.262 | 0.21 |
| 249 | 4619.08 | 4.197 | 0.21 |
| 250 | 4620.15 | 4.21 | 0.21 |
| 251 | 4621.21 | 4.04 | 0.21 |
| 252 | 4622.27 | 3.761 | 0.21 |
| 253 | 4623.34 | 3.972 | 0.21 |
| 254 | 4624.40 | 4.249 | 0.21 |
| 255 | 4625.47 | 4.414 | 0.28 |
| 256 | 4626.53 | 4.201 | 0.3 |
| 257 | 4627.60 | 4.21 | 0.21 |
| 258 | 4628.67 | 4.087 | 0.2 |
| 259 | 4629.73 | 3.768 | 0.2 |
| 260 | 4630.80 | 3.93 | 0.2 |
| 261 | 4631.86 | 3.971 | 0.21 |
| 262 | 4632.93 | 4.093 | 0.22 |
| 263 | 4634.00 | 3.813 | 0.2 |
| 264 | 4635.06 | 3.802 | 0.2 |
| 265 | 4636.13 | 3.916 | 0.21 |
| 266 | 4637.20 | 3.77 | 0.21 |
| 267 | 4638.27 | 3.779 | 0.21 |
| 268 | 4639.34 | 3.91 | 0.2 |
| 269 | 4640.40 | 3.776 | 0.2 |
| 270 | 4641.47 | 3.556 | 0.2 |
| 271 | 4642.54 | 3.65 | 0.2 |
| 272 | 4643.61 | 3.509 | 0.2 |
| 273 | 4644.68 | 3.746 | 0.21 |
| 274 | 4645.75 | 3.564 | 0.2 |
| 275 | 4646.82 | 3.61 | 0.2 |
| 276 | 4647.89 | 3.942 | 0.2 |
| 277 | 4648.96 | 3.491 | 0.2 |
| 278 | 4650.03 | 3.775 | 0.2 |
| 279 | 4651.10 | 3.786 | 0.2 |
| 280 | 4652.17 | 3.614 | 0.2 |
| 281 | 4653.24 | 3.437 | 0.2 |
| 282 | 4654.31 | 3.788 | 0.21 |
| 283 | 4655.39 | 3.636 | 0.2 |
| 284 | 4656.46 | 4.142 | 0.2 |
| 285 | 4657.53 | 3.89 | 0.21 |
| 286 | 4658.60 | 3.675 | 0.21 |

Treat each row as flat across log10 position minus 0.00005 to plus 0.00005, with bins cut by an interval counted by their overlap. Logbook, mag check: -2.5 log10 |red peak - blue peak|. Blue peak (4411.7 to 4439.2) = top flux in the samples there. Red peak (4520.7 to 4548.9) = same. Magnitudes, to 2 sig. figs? 5.8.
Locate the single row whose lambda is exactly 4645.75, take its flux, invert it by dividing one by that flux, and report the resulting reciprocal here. 0.28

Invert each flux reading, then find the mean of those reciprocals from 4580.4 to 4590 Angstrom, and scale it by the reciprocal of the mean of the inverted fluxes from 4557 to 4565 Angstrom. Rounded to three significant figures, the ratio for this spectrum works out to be 1.07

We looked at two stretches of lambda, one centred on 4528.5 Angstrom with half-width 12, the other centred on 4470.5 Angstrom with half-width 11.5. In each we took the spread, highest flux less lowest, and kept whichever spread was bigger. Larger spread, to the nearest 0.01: 1.37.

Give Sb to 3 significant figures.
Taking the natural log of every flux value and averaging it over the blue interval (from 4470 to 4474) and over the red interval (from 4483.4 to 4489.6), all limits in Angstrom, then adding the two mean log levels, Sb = 2.63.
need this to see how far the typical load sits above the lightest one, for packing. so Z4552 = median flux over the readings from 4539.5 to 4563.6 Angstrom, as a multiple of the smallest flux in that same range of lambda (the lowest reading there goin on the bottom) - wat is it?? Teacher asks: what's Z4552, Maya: 1.13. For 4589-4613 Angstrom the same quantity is 1.13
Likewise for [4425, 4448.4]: 1.13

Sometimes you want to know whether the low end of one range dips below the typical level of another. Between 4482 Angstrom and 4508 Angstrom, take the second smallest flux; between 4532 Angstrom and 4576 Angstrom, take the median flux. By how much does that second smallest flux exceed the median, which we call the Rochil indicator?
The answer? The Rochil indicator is -0.34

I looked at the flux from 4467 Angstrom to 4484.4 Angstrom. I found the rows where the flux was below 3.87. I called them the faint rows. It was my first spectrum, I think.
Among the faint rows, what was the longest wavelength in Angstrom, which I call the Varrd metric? 4483.90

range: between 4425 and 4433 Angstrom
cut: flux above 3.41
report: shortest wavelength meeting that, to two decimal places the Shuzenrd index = 4425.43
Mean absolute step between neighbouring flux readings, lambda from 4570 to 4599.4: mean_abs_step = 0.21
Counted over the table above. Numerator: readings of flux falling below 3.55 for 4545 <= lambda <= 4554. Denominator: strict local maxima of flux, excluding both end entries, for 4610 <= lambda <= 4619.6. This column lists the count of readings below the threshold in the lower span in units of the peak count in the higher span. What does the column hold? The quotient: 2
